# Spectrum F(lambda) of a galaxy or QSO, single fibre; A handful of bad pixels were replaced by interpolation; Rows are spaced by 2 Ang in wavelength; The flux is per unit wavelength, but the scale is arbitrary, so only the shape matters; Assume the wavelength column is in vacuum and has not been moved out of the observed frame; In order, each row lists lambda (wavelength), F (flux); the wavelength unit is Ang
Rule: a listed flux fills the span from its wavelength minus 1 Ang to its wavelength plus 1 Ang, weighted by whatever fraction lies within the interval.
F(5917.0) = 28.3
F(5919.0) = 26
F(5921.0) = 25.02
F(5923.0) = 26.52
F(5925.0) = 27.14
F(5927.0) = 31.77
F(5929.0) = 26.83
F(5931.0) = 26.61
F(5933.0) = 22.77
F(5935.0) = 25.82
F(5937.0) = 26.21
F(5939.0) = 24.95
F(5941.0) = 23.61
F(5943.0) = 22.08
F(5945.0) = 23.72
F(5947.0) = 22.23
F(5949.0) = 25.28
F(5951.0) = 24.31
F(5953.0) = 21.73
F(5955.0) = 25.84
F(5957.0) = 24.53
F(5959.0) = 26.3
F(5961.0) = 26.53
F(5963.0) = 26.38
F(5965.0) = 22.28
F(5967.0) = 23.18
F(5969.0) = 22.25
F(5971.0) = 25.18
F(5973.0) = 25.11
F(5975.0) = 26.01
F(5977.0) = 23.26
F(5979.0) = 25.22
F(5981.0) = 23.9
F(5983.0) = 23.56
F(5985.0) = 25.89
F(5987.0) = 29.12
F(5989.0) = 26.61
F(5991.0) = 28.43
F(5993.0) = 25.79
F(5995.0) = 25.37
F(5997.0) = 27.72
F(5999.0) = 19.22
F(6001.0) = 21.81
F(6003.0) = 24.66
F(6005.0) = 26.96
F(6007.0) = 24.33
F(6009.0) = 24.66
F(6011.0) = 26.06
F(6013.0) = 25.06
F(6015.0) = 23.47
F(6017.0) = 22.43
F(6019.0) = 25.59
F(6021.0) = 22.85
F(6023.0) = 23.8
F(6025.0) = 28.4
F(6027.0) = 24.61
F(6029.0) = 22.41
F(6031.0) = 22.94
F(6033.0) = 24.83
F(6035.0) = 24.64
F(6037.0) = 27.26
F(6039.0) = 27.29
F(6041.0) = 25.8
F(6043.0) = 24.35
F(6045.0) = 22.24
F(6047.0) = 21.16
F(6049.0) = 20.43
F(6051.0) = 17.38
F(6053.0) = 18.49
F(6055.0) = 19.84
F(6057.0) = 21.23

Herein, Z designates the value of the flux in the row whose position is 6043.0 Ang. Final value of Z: 24.35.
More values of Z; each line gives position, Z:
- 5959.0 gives 26.3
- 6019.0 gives 25.59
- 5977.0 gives 23.26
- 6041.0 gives 25.8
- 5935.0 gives 25.82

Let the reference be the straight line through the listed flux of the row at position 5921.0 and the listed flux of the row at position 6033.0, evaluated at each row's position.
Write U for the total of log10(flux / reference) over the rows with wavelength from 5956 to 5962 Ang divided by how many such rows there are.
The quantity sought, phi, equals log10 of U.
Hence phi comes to -1.9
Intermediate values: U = 0.014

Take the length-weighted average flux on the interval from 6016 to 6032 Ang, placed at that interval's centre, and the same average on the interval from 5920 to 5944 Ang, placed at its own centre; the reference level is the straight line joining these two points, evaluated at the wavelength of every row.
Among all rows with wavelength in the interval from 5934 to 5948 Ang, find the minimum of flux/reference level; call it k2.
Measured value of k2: 0.863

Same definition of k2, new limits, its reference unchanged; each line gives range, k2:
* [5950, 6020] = 0.782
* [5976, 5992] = 0.931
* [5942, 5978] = 0.855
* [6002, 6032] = 0.925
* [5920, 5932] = 0.963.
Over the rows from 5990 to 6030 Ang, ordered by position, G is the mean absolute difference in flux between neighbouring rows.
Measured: 2.5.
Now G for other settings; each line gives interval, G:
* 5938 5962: 1.8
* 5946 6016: 2.0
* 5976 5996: 1.8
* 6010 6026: 2.2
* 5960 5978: 1.6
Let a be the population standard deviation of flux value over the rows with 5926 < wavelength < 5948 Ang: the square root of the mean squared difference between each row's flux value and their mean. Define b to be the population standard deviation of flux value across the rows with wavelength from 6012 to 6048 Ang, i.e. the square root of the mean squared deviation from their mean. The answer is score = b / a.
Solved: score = 0.7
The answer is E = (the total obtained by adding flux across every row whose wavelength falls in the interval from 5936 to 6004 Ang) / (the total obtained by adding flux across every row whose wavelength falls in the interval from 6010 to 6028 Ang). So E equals 3.8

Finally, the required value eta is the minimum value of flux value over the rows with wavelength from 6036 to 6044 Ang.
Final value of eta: 24.35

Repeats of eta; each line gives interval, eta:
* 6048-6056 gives 17.38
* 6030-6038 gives 22.94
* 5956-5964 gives 24.53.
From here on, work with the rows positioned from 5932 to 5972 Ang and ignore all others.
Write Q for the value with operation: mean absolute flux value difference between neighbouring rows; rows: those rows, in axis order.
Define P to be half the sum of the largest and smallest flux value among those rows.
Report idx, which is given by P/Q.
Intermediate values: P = 24.1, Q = 1.78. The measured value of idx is 13.6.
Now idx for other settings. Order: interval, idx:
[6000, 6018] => 14.8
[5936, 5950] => 14.1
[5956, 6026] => 11.9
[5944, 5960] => 11.0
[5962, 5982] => 13.8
